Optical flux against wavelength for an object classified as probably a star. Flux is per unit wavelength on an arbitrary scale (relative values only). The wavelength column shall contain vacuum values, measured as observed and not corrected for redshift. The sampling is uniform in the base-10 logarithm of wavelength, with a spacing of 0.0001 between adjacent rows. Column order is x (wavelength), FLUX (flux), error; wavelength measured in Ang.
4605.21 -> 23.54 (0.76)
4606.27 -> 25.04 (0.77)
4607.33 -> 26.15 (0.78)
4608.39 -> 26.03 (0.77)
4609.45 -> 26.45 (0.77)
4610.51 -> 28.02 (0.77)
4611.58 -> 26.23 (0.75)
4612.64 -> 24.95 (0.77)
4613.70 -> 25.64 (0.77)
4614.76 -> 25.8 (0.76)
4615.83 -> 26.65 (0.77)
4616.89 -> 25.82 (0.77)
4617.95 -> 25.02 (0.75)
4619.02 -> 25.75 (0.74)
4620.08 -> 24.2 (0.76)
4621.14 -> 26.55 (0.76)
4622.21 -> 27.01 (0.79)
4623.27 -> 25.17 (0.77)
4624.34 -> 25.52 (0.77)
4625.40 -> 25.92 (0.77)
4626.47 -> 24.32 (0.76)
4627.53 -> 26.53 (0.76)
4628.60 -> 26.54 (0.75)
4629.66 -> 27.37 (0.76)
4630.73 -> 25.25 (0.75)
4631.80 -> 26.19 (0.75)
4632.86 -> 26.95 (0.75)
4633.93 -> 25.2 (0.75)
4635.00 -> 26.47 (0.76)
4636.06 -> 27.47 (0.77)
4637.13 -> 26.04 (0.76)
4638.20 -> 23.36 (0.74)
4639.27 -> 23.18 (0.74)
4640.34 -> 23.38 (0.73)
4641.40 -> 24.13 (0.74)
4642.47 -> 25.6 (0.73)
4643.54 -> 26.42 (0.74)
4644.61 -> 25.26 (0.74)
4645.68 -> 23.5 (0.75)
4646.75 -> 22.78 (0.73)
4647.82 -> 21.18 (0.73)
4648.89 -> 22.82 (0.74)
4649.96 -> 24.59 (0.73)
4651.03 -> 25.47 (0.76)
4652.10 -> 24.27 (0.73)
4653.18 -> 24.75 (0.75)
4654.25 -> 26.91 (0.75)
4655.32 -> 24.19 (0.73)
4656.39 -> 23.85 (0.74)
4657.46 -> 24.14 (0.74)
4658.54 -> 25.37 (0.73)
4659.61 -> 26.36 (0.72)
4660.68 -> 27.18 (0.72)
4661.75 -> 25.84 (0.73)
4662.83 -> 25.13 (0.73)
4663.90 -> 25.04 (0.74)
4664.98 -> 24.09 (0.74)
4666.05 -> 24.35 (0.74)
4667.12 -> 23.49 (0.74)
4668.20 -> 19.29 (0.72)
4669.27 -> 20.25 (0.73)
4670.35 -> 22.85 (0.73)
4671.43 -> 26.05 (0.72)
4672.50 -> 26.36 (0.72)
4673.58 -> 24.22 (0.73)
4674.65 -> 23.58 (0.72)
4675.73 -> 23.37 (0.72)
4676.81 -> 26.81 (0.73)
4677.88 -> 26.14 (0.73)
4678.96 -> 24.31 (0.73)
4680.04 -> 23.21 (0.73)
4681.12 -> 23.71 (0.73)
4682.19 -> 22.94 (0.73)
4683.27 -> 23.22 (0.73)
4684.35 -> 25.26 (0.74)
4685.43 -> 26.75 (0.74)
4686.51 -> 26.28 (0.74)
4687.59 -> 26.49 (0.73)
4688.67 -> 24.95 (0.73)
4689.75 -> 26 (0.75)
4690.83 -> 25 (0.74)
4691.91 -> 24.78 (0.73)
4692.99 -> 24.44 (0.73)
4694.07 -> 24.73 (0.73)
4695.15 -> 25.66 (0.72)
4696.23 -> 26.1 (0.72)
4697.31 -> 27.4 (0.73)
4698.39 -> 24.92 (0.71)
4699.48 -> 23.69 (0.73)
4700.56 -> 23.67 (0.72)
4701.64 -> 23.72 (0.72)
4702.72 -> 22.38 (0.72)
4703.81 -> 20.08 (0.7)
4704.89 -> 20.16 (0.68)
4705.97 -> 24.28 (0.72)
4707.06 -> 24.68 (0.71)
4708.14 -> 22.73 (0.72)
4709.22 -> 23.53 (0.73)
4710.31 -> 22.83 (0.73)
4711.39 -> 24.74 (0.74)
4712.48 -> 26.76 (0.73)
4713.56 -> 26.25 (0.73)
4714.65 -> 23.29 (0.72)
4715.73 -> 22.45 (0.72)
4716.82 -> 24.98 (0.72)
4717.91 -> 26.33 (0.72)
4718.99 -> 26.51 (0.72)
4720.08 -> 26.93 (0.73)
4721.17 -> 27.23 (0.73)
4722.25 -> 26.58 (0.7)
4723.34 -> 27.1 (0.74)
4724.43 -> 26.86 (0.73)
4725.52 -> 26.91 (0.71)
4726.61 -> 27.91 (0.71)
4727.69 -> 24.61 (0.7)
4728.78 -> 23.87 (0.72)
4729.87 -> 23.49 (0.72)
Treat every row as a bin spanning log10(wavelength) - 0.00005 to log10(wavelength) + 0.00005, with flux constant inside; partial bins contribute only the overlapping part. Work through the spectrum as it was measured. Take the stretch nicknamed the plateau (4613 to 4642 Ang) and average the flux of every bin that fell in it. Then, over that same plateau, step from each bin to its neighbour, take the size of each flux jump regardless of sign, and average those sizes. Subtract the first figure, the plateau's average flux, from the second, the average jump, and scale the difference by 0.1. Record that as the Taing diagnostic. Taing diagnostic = -2.453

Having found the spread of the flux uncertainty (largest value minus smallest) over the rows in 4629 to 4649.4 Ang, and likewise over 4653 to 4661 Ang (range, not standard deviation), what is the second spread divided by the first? 0.75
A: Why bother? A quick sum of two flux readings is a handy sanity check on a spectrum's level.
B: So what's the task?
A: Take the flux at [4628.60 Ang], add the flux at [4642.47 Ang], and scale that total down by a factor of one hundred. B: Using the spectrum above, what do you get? 0.521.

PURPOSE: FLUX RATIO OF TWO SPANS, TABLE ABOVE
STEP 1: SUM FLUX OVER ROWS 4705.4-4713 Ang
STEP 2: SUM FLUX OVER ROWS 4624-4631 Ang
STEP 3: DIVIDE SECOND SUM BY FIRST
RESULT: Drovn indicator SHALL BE 1.07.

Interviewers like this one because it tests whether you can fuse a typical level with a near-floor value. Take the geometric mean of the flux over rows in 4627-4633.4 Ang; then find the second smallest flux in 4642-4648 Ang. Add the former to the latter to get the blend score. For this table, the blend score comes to 49.2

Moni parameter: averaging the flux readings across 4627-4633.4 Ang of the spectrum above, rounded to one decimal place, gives 26.5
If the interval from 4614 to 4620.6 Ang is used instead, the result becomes 25.5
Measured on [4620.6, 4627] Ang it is 25.7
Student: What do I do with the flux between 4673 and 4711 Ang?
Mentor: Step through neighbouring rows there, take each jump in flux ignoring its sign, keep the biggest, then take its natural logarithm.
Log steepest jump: 1.42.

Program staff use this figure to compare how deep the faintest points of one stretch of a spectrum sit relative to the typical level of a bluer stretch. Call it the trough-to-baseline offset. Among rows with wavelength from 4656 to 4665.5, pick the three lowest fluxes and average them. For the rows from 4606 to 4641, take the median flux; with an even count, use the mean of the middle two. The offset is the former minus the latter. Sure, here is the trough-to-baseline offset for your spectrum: -1.9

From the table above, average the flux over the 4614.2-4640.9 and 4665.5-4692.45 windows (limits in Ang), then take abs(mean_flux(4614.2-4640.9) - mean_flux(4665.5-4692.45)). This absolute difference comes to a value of 1.3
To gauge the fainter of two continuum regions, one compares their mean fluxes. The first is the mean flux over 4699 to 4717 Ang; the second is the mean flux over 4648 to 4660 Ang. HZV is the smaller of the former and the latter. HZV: 23.5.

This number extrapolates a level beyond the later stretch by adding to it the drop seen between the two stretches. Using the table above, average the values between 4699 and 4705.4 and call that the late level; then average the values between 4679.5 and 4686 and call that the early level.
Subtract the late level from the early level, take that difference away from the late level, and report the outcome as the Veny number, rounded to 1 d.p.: 20.4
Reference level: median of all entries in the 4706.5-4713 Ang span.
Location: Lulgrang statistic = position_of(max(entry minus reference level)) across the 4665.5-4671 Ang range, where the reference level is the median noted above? 4666.05 Ang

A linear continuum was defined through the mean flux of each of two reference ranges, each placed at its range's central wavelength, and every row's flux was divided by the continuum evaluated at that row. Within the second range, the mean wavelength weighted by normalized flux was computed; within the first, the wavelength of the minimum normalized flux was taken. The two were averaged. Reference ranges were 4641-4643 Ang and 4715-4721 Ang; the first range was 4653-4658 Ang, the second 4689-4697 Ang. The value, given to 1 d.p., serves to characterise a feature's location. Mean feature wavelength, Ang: 4674.7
